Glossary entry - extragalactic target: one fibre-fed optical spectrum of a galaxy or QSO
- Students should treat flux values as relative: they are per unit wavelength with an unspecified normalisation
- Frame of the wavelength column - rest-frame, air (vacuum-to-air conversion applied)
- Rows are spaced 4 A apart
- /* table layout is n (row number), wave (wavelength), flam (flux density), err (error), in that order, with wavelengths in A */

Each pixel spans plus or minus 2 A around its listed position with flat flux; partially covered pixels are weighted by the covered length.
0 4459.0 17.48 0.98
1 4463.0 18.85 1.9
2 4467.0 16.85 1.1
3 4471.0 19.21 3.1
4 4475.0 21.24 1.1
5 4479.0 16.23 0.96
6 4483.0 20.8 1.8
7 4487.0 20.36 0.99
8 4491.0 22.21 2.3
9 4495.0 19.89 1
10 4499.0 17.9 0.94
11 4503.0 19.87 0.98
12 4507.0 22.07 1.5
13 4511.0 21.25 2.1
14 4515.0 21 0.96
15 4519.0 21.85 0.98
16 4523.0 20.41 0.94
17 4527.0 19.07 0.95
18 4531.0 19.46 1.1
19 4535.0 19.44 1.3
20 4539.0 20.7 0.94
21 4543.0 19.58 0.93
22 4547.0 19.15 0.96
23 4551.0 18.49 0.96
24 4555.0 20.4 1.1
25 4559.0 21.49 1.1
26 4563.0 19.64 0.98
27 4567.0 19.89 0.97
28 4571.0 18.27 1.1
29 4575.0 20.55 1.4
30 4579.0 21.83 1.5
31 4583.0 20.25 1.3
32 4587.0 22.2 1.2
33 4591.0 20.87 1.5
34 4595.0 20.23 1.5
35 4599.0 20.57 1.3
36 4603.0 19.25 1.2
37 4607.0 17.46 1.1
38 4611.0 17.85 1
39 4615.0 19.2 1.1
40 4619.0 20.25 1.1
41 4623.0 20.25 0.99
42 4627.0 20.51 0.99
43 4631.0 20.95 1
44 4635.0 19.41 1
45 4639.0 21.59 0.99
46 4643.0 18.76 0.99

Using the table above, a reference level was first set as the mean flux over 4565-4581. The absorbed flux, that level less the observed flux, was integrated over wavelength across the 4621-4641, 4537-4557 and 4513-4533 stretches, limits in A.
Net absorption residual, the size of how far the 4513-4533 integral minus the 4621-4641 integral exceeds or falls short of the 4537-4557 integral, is 6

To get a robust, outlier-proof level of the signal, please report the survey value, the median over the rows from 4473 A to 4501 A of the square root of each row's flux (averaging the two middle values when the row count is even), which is 4.51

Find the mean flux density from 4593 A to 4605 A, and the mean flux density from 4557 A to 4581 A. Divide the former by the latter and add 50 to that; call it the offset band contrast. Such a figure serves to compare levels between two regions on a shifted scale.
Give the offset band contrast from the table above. 51.0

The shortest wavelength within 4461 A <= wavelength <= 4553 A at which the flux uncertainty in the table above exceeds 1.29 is 4463.0 A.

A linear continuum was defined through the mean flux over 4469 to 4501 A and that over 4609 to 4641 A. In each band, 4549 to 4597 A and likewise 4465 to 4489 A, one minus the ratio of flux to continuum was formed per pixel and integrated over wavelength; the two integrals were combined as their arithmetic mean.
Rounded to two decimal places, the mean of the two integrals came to -0.17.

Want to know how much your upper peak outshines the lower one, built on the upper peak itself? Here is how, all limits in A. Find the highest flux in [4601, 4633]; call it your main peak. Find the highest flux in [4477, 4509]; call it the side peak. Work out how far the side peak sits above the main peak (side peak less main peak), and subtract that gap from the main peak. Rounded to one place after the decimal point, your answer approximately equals 19.7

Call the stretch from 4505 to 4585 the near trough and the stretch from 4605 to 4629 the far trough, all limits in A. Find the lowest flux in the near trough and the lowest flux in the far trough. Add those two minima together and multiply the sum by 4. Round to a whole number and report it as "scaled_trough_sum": 143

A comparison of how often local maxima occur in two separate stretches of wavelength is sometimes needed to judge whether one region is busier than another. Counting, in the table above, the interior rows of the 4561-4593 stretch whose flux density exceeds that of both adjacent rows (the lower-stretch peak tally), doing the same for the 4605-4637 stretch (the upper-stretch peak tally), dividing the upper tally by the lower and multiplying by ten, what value 3.3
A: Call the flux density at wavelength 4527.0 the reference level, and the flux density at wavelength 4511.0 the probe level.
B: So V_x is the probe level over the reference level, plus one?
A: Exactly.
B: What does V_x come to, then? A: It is 2.11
